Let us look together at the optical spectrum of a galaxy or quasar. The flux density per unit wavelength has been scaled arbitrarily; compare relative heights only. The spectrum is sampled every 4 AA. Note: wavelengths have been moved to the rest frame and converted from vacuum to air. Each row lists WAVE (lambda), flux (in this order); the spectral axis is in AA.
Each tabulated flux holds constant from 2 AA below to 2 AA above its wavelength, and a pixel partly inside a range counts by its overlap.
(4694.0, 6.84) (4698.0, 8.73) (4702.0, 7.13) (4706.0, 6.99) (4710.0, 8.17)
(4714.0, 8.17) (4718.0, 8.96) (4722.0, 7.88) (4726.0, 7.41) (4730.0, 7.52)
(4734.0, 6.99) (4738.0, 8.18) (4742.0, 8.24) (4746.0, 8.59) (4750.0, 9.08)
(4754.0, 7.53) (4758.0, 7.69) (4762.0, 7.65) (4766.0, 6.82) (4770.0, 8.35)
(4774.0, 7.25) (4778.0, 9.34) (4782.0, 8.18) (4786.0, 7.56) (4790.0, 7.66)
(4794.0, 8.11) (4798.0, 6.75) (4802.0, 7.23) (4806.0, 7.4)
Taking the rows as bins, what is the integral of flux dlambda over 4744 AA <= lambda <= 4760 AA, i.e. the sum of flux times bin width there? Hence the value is 132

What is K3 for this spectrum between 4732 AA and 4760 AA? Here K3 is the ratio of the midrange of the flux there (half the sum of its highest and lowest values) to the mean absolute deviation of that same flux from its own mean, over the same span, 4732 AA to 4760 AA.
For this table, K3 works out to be 14.7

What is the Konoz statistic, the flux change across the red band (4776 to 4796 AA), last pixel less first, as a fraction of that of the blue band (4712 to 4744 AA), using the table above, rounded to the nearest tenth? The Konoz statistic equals -17.6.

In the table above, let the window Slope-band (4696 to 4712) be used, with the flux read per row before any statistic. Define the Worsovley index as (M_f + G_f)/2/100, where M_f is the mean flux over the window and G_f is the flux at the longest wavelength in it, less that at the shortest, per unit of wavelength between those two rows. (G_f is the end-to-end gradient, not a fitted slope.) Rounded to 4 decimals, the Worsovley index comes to 0.0385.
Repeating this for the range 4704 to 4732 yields 0.0395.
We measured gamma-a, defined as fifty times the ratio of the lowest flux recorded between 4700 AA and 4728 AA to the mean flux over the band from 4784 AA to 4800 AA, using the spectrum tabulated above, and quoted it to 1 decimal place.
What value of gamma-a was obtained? 46.5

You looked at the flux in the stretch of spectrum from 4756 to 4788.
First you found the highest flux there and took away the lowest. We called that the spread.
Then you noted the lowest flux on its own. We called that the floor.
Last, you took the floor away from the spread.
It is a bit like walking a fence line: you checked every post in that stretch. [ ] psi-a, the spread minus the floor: -4.3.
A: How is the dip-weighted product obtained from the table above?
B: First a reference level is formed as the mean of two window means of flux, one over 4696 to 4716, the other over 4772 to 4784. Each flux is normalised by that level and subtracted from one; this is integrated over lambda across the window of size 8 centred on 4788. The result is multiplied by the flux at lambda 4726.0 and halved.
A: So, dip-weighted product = 1.6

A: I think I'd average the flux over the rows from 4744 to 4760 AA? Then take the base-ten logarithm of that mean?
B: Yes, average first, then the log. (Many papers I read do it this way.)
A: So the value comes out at 0.915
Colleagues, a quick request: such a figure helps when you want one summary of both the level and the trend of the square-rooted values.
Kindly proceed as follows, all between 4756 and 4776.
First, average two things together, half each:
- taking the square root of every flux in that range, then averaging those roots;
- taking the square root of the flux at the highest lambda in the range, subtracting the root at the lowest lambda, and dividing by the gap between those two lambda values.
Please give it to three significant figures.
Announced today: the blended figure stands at 1.37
